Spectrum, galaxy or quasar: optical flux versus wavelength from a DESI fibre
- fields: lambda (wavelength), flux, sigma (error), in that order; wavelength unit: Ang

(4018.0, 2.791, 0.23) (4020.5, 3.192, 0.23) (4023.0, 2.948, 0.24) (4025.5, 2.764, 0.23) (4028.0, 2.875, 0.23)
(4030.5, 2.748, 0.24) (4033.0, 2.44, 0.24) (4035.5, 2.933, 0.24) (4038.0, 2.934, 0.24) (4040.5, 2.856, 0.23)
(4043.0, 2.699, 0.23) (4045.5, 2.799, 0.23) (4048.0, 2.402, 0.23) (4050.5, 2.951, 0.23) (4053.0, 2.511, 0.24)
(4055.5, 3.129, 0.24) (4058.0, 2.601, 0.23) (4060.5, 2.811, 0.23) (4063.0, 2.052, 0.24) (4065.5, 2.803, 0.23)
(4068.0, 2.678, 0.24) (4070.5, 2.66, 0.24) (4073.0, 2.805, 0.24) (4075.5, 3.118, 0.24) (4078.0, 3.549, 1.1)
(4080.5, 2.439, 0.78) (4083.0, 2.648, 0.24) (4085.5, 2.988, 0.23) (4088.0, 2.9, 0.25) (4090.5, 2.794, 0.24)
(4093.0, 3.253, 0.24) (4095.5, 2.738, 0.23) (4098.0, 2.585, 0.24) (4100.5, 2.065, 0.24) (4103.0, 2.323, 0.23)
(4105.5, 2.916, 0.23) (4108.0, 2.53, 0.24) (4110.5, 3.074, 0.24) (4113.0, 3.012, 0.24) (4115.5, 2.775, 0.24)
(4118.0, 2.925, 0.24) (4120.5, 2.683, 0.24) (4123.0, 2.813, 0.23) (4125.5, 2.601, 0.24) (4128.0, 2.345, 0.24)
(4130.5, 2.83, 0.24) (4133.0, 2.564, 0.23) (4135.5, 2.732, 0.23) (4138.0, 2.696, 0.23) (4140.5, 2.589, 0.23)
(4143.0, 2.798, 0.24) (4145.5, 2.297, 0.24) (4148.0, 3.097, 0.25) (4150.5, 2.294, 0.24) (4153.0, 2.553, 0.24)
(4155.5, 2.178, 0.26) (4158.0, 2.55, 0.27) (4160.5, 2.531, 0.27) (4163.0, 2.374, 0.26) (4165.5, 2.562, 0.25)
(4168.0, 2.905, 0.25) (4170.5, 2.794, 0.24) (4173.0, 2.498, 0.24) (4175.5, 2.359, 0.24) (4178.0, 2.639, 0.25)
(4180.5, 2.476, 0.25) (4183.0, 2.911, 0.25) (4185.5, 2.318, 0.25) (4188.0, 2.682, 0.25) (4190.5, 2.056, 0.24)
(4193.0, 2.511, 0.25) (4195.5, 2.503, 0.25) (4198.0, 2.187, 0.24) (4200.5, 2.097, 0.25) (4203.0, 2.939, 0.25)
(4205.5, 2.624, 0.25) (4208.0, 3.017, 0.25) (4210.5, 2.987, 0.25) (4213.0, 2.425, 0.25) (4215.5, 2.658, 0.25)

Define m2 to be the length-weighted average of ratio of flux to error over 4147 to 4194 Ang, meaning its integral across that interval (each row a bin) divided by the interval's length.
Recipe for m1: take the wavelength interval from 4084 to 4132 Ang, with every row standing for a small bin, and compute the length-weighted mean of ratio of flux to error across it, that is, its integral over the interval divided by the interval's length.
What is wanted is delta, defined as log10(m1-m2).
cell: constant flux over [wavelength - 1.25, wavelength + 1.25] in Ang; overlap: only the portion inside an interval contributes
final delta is 0.14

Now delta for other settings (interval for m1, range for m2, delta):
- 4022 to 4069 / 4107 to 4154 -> -0.50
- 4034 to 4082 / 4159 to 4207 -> -0.19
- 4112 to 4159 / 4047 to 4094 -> -0.59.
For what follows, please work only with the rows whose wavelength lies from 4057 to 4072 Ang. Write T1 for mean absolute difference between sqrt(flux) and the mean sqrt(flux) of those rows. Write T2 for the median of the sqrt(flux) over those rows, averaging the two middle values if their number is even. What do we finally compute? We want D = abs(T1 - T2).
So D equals 1.57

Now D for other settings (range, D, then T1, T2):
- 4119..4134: 1.58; 0.042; 1.63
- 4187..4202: 1.46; 0.074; 1.53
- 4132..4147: 1.59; 0.040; 1.63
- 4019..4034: 1.63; 0.053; 1.68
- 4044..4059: 1.57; 0.069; 1.64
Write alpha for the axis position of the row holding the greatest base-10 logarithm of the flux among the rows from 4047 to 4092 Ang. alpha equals 4078.0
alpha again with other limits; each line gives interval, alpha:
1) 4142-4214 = 4148.0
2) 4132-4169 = 4148.0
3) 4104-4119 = 4110.5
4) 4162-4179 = 4168.0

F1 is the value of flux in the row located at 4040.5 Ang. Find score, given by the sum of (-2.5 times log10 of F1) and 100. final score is 98.86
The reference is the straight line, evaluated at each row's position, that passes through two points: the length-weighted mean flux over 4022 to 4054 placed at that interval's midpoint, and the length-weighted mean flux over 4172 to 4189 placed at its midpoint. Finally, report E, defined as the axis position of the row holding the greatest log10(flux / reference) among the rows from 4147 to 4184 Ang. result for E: 4148.0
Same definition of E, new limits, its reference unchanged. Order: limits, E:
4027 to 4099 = 4078.0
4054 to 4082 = 4078.0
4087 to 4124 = 4093.0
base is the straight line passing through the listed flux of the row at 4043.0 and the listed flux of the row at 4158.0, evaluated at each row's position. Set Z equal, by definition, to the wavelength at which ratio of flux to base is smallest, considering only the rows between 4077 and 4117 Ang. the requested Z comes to 4100.5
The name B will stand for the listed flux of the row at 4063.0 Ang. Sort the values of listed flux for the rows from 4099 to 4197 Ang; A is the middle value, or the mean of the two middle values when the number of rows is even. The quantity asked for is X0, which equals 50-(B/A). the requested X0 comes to 49.2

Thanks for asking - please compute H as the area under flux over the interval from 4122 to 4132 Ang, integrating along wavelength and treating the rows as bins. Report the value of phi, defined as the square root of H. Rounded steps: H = 26.4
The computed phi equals 5.14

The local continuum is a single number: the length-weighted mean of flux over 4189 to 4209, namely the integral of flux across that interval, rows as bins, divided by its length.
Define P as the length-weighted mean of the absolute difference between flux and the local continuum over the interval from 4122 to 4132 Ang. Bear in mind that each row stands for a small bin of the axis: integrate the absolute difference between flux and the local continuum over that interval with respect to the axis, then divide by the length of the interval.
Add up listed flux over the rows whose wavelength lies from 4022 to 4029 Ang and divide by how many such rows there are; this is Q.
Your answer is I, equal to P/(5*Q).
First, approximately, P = 0.22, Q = 2.86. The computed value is 0.016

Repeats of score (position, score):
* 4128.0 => 99.07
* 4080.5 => 99.03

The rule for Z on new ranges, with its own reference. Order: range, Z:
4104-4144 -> 4128.0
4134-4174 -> 4155.5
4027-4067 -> 4063.0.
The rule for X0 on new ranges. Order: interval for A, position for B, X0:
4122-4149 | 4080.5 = 49.1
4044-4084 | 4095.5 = 49.0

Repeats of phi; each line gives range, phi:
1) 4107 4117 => 5.35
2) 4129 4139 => 5.19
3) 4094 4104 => 4.95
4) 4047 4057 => 5.25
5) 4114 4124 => 5.30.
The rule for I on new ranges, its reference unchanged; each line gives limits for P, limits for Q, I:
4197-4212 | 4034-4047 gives 0.027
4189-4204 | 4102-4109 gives 0.020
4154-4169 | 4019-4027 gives 0.011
